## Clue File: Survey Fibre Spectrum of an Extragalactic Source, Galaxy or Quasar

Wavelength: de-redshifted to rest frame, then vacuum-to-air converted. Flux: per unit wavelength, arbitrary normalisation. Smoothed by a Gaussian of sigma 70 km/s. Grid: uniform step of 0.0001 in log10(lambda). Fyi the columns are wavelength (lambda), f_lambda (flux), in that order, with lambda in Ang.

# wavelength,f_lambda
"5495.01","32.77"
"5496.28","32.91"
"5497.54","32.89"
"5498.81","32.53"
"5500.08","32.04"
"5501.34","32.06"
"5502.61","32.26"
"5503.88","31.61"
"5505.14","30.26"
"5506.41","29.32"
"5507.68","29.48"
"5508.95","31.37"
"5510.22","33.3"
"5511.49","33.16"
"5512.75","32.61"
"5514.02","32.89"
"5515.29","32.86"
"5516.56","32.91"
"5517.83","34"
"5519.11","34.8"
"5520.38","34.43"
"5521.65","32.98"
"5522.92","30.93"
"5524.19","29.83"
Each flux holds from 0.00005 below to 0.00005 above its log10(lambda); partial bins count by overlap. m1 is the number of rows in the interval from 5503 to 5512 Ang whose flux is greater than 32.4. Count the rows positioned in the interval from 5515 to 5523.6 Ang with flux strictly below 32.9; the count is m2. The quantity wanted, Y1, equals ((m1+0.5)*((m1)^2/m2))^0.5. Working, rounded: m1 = 2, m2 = 2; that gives 2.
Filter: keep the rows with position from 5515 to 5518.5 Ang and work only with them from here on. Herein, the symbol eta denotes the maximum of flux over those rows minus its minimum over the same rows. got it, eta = 1.1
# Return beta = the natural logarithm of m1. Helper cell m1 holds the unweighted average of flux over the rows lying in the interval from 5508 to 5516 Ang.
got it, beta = 3.487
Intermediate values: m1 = 32.7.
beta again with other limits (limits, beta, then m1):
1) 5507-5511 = 3.446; 31.4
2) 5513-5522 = 3.513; 33.6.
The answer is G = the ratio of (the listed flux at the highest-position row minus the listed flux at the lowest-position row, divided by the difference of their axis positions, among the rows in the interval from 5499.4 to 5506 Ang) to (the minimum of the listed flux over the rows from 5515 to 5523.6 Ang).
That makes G -0.011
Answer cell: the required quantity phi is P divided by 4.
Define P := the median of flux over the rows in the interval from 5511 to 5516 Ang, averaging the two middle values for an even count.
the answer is 8.22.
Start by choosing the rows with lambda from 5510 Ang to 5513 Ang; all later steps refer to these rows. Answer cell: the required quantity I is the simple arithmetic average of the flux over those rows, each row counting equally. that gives 33.0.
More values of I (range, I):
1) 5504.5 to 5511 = 30.7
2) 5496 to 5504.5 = 32.3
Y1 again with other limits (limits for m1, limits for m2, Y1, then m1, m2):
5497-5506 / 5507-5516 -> 1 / 2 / 5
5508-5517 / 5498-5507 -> 6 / 6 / 7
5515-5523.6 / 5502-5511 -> 6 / 6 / 6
